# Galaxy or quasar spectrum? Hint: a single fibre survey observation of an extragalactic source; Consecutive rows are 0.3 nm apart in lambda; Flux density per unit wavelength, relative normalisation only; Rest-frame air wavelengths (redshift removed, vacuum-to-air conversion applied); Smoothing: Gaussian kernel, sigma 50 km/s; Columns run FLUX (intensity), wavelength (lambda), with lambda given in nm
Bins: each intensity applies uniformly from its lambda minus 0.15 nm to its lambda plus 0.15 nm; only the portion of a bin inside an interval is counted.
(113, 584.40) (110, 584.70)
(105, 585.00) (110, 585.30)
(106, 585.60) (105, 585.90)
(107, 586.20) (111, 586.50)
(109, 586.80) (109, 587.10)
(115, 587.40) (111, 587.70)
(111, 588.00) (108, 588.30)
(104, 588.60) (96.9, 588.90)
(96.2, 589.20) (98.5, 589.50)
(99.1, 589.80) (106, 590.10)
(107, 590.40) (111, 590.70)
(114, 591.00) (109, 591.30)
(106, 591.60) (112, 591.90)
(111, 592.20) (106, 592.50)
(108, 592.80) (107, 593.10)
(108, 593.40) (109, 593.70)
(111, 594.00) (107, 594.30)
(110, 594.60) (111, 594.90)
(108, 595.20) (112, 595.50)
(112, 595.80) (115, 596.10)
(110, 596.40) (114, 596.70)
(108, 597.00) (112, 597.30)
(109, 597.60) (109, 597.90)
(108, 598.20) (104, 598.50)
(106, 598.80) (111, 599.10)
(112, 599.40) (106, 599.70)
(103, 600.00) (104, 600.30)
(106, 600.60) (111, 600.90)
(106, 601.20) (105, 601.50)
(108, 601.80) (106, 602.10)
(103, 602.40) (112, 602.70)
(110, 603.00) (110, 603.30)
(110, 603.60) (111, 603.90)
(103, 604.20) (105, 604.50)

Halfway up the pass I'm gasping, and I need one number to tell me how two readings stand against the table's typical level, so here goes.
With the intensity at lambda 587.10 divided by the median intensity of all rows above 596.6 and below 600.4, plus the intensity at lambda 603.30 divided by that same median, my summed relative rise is 2.03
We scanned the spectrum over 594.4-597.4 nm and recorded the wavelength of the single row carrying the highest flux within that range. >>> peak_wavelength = 596.10 nm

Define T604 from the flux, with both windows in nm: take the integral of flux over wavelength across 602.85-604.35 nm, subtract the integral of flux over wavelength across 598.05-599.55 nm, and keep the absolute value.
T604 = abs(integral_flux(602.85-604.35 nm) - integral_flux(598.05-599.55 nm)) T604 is 1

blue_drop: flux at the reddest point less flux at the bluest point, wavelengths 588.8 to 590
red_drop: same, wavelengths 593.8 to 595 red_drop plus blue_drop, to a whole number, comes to 2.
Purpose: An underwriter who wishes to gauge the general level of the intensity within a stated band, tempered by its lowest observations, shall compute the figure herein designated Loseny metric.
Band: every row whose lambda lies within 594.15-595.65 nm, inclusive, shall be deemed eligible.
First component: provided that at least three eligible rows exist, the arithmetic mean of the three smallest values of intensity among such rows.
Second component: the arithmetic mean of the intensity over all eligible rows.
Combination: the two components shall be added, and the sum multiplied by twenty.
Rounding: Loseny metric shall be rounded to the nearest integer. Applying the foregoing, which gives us 4359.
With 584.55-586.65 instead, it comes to 4261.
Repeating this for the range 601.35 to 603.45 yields 4248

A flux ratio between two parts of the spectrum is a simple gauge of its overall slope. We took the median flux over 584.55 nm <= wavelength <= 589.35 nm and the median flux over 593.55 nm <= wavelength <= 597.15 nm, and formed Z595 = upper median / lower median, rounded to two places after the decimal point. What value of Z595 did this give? 1.02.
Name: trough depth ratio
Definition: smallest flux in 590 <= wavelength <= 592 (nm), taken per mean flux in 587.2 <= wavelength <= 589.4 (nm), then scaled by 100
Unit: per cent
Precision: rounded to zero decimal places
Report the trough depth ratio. 100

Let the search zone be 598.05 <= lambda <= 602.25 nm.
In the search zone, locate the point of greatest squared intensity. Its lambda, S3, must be 599.40 nm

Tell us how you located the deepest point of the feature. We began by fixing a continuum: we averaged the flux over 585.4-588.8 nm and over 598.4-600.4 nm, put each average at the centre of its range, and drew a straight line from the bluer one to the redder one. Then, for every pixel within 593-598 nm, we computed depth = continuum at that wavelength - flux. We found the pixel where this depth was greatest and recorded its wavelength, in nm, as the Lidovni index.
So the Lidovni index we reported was 593.10 nm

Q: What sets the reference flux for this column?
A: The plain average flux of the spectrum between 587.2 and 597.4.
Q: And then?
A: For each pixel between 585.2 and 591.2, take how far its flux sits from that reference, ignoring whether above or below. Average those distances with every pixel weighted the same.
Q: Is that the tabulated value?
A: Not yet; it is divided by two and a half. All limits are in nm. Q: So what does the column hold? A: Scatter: 1.68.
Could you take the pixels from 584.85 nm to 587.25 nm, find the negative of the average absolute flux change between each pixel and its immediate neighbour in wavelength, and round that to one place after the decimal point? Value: -2.6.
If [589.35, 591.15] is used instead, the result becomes -3.1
